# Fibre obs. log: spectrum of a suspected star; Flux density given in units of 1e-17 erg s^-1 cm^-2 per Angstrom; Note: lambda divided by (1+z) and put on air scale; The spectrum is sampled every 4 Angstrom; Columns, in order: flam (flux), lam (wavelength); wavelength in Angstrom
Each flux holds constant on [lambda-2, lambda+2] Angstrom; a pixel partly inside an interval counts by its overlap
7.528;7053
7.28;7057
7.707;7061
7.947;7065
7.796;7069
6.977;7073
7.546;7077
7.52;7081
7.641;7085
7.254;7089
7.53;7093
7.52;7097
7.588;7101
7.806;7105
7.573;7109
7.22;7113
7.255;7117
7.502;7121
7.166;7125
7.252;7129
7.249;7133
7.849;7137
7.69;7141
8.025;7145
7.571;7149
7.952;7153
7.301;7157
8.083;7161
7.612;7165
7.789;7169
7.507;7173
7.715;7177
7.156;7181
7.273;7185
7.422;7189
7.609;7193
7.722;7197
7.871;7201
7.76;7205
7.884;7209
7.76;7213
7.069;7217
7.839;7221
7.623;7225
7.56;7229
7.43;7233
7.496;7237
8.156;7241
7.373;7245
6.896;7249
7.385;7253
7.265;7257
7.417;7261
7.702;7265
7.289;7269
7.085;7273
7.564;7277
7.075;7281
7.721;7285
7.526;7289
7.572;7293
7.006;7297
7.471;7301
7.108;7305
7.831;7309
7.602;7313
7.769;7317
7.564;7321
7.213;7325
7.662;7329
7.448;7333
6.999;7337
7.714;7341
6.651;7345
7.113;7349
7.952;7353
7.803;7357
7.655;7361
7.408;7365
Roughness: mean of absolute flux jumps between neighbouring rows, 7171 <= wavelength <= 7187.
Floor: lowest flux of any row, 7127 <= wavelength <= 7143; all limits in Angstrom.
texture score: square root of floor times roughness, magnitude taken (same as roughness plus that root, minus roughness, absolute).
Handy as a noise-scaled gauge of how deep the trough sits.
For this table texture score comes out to 1.5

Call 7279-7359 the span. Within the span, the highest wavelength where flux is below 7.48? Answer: 7349 Angstrom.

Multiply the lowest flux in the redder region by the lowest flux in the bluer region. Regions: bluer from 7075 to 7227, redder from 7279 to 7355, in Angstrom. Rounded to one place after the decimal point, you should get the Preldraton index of 47.0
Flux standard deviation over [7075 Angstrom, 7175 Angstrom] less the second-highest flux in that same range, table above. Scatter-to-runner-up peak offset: -7.77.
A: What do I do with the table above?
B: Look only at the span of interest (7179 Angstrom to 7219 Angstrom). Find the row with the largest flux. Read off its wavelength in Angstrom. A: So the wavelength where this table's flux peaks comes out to 7209 Angstrom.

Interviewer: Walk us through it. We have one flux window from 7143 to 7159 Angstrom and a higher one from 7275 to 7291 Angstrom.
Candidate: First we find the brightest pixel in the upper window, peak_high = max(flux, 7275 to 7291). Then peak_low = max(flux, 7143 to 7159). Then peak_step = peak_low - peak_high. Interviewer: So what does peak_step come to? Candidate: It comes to 0.30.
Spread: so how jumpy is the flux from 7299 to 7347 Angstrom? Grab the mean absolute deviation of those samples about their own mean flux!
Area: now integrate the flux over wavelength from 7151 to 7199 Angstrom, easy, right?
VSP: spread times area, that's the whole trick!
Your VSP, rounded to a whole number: 104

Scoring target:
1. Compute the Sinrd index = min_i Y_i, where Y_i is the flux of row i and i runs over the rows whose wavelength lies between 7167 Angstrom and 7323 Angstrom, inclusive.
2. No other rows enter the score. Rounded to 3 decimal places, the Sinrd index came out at 6.896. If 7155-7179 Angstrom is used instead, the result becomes 7.301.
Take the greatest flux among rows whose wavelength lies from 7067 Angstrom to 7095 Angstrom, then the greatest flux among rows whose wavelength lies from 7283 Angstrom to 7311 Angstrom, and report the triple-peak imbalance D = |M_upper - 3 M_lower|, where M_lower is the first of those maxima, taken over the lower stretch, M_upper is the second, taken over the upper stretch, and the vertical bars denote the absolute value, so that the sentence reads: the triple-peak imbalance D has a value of 15.6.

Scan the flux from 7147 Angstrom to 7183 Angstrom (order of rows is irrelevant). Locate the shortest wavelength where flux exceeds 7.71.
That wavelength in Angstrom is 7153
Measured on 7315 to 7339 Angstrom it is 7317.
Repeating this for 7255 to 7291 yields 7285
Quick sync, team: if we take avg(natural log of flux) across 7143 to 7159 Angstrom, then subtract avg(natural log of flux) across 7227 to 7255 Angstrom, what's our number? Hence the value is 0.032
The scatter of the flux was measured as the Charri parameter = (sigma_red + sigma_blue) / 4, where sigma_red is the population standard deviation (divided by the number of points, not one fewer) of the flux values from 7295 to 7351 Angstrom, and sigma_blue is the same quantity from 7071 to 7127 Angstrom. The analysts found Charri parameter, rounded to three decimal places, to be 0.139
